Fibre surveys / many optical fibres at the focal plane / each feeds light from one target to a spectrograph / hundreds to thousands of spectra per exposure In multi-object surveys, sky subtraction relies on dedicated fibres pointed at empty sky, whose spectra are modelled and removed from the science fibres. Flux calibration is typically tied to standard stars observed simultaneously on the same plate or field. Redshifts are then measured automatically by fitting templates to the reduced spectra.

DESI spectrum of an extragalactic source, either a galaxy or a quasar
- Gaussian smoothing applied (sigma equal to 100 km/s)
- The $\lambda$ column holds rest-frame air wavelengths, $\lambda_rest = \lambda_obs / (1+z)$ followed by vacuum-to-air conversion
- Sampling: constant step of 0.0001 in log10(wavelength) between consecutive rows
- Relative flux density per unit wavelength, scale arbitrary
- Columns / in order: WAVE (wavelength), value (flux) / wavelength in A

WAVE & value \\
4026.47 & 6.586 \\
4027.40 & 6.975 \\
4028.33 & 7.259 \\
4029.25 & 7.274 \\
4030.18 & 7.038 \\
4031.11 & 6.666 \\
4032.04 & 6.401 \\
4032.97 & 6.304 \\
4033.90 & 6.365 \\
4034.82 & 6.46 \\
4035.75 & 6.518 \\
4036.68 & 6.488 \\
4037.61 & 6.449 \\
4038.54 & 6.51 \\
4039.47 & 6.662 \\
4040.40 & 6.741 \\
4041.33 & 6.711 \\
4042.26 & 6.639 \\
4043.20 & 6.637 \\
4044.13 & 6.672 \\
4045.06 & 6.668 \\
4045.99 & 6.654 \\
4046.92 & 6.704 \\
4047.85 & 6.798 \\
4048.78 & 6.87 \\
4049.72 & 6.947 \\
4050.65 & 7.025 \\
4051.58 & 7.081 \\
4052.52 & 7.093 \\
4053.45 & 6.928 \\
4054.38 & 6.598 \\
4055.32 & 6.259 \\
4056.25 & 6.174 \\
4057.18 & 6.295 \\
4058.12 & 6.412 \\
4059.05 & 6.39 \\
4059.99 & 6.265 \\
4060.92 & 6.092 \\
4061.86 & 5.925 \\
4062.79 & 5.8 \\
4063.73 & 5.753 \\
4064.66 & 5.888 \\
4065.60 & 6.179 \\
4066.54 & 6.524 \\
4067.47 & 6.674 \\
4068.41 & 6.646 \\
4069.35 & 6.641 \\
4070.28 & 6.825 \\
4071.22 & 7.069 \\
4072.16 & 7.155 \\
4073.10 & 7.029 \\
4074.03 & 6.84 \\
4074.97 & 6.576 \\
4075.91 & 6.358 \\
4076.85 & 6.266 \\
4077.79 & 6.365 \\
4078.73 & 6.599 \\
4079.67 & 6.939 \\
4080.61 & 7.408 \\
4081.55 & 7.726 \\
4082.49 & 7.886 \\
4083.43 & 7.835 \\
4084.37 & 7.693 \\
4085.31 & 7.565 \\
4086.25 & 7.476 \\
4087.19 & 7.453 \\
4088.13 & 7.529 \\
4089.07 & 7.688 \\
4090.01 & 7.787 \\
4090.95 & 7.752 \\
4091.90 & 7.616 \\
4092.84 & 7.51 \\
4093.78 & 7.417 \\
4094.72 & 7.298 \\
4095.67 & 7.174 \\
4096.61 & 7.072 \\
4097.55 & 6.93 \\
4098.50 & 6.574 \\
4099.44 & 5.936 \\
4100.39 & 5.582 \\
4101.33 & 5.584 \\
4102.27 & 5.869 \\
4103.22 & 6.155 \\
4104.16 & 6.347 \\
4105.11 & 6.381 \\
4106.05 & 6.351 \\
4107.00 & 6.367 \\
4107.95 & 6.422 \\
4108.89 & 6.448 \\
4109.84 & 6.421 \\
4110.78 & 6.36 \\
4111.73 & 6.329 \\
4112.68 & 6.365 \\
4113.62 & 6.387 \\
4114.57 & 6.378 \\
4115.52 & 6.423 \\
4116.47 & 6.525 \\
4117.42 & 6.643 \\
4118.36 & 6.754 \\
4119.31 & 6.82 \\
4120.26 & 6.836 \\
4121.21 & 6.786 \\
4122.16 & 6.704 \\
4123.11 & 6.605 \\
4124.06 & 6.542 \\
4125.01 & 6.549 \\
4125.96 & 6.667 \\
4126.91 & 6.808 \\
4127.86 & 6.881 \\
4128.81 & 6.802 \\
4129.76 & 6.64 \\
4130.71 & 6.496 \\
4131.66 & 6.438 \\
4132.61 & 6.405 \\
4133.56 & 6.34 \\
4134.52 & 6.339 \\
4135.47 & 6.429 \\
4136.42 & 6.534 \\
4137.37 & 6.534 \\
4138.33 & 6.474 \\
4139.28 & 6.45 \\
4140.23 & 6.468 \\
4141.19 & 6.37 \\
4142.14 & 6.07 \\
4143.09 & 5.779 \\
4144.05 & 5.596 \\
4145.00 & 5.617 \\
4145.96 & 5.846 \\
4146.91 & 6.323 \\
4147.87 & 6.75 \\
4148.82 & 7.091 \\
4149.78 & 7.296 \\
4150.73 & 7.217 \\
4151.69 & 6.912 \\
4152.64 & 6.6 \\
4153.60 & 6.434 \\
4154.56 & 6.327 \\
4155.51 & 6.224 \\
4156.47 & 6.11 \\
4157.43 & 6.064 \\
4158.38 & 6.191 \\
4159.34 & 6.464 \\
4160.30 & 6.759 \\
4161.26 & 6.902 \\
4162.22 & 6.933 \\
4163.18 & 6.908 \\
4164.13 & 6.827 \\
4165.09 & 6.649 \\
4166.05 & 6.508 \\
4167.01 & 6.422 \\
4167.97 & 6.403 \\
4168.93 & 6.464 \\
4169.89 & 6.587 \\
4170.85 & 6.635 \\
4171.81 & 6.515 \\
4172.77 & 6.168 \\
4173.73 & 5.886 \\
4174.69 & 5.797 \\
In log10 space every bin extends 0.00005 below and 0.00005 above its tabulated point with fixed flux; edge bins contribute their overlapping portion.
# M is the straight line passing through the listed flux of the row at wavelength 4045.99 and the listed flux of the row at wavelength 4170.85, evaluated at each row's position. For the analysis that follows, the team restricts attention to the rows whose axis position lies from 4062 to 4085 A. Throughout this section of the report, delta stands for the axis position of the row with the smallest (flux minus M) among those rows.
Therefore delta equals 4063.73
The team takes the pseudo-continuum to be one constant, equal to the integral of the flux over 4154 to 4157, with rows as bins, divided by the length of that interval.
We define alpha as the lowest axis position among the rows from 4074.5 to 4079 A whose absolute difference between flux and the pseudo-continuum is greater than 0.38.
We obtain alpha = 4078.73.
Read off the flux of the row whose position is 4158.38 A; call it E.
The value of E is 6.191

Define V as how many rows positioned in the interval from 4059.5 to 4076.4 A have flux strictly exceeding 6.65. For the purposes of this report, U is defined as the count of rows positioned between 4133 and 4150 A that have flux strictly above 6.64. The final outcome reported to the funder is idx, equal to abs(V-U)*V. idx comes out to 18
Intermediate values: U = 3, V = 6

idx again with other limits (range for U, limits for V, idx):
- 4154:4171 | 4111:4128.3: 16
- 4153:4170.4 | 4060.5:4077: 0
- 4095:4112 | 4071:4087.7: 130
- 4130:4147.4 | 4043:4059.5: 121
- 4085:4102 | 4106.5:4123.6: 45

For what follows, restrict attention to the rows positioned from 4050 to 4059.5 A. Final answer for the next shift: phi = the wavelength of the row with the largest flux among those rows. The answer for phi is 4052.52 A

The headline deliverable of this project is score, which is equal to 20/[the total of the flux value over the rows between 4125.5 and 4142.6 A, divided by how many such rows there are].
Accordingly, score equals 3.07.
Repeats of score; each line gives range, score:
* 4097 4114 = 3.19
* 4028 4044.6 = 3.01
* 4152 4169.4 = 3.07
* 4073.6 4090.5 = 2.77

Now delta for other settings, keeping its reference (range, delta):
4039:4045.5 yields 4043.20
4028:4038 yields 4032.97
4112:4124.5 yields 4112.68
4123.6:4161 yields 4144.05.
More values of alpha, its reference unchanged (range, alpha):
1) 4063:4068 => 4063.73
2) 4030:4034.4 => 4030.18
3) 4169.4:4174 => 4170.85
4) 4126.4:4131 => 4126.91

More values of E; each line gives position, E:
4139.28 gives 6.45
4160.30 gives 6.759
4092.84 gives 7.51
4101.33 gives 5.584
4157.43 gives 6.064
